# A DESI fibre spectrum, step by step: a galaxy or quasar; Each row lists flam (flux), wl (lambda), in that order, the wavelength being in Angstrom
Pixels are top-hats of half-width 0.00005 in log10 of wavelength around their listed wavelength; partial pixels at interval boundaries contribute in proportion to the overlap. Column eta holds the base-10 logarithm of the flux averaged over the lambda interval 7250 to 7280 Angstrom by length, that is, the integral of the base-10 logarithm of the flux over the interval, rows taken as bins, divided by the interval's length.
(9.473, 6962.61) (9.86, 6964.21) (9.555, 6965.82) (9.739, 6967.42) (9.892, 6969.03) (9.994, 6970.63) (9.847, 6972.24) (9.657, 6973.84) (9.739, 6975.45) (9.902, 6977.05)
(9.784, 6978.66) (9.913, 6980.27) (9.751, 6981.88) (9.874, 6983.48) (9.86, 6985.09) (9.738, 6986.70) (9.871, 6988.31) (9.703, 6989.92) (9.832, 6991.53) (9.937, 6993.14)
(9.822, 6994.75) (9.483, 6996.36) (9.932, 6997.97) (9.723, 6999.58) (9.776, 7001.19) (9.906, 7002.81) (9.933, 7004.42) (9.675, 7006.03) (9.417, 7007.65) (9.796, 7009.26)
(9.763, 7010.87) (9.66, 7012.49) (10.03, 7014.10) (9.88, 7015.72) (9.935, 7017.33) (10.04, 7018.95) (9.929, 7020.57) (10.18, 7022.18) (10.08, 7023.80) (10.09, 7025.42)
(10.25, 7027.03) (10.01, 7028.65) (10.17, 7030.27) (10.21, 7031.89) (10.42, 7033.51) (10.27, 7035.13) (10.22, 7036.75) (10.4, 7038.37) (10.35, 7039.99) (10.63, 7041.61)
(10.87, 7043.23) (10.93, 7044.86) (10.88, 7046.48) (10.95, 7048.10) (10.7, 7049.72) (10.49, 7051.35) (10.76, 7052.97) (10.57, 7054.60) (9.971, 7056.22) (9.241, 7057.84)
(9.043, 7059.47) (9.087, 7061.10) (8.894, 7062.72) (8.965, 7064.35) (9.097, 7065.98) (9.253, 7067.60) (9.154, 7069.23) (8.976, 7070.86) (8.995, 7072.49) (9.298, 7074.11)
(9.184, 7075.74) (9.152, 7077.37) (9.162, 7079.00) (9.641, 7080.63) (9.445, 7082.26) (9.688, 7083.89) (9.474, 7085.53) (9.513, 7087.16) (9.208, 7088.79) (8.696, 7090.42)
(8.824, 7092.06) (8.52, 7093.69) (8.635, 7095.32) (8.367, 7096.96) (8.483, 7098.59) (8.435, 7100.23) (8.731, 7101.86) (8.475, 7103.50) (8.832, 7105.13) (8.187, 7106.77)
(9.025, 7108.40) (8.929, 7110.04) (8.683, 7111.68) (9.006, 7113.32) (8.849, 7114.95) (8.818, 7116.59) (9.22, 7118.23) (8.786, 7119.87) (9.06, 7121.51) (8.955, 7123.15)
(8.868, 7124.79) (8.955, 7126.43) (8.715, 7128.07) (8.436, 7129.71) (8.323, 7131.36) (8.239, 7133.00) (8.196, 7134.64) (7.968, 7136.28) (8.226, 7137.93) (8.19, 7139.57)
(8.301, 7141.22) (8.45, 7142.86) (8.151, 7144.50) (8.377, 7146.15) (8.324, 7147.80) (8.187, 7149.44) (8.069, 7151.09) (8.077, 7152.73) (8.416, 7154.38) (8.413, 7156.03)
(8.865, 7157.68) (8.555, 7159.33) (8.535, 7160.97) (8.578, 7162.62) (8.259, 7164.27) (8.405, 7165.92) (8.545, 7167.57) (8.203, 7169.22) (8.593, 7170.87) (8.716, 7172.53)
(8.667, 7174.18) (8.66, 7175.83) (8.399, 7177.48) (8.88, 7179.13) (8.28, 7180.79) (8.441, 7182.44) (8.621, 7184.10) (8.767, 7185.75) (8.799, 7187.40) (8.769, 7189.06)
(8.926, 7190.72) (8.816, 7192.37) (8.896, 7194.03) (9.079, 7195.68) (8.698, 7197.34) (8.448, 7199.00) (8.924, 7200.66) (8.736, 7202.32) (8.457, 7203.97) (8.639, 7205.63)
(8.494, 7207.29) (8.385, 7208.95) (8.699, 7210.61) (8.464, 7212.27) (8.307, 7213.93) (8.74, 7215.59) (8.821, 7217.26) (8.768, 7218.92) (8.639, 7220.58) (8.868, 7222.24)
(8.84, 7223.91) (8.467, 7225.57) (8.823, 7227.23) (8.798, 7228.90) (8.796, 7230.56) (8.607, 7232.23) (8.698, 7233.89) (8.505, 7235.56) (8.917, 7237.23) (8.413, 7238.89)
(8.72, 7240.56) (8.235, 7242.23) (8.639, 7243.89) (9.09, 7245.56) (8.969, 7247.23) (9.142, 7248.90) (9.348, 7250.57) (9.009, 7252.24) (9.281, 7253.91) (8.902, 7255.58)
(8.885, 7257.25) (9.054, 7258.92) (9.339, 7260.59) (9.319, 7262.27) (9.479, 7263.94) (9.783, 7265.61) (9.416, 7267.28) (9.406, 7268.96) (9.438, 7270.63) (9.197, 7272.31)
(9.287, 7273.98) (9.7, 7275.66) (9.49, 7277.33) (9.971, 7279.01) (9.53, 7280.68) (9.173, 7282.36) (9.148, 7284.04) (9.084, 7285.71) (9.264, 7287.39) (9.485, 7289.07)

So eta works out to 0.97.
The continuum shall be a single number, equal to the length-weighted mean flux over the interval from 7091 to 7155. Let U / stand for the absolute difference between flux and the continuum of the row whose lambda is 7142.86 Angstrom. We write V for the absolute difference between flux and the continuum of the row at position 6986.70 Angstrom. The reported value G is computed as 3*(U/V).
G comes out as 0.2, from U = 0.10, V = 1.19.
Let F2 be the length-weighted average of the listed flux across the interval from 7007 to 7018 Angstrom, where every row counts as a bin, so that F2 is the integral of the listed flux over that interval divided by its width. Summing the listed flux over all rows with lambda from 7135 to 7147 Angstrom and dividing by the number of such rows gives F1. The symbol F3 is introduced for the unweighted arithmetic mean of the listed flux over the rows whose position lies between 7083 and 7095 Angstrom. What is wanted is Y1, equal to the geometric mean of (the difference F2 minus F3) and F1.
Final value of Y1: 2.3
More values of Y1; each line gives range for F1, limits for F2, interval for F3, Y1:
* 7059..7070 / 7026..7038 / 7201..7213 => 3.9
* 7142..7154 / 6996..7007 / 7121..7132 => 2.9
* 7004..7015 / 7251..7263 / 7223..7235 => 2.0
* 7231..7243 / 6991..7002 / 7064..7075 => 2.4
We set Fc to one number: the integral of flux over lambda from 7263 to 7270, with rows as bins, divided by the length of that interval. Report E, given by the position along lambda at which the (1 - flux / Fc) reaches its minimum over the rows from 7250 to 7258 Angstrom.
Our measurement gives 7250.57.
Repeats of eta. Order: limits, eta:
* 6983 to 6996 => 0.99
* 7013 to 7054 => 1.01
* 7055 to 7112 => 0.95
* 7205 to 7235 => 0.94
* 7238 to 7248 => 0.94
